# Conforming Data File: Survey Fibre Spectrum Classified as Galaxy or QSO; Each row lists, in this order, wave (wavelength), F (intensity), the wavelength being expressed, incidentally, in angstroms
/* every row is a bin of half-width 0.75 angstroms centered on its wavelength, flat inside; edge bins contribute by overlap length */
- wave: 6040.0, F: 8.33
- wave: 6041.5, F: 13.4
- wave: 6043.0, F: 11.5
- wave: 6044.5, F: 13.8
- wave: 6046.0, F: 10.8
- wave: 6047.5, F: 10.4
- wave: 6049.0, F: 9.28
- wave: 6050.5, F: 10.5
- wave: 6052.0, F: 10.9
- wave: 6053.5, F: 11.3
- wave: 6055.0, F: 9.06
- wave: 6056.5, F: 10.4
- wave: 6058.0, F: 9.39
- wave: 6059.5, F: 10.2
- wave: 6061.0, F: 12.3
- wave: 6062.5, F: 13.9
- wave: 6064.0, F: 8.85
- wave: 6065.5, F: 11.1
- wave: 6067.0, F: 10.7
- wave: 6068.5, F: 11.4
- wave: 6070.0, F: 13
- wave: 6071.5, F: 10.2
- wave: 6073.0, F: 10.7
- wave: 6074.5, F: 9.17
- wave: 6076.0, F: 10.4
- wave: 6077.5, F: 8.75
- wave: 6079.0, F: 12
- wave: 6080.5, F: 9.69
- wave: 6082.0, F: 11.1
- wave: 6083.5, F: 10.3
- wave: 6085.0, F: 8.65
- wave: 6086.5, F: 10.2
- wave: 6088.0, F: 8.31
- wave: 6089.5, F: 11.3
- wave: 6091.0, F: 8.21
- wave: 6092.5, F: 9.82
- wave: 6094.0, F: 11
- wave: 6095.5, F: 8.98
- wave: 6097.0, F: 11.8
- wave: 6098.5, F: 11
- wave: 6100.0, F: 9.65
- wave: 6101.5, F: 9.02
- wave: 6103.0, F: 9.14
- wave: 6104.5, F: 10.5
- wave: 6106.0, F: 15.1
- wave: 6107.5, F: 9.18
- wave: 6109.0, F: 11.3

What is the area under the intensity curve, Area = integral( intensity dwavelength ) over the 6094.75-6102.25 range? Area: 75.7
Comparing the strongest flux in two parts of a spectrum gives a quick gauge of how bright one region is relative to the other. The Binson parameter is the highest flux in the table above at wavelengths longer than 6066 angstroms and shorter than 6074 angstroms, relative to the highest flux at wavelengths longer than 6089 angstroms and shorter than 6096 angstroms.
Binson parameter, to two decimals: 1.15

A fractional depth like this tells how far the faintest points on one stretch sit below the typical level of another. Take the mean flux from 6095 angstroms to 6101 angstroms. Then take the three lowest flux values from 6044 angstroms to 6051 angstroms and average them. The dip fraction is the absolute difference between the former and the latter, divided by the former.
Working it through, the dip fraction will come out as 0.029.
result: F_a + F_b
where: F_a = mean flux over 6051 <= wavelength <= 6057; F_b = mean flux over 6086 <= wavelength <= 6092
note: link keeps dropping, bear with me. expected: 19.9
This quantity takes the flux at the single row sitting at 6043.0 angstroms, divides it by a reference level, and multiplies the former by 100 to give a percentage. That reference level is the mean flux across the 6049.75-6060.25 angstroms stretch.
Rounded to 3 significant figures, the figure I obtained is 112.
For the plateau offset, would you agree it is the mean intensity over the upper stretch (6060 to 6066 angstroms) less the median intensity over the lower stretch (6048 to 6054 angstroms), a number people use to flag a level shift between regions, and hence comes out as 0.8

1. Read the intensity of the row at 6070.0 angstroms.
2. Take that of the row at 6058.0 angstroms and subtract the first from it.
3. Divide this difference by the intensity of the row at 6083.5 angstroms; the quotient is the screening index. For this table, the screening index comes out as -0.35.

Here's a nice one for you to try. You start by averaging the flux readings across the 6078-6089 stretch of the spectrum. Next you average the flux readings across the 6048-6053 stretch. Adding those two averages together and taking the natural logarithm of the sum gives 3.01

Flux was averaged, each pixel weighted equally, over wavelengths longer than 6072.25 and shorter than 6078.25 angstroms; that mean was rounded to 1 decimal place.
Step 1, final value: 9.8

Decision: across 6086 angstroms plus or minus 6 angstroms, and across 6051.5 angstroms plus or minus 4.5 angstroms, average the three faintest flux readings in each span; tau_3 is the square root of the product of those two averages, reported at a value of 9.0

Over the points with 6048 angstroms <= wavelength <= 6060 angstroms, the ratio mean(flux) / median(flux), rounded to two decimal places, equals 0.98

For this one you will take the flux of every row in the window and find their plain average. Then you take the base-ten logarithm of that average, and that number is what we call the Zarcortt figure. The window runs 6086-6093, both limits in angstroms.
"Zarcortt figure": 0.98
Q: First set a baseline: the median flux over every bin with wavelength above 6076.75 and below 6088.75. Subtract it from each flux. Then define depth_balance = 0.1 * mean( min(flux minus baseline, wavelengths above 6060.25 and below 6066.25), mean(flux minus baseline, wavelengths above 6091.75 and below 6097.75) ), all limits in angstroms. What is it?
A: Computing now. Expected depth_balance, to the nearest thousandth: -0.032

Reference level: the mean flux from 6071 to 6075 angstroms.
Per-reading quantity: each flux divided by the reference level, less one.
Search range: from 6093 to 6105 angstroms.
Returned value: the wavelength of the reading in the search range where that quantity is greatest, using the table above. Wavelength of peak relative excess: 6097.0 angstroms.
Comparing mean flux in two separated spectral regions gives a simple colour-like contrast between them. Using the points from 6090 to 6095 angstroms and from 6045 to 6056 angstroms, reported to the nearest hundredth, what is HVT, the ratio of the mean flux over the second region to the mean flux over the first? 1.07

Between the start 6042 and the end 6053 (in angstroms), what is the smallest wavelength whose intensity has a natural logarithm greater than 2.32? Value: 6043.0 angstroms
